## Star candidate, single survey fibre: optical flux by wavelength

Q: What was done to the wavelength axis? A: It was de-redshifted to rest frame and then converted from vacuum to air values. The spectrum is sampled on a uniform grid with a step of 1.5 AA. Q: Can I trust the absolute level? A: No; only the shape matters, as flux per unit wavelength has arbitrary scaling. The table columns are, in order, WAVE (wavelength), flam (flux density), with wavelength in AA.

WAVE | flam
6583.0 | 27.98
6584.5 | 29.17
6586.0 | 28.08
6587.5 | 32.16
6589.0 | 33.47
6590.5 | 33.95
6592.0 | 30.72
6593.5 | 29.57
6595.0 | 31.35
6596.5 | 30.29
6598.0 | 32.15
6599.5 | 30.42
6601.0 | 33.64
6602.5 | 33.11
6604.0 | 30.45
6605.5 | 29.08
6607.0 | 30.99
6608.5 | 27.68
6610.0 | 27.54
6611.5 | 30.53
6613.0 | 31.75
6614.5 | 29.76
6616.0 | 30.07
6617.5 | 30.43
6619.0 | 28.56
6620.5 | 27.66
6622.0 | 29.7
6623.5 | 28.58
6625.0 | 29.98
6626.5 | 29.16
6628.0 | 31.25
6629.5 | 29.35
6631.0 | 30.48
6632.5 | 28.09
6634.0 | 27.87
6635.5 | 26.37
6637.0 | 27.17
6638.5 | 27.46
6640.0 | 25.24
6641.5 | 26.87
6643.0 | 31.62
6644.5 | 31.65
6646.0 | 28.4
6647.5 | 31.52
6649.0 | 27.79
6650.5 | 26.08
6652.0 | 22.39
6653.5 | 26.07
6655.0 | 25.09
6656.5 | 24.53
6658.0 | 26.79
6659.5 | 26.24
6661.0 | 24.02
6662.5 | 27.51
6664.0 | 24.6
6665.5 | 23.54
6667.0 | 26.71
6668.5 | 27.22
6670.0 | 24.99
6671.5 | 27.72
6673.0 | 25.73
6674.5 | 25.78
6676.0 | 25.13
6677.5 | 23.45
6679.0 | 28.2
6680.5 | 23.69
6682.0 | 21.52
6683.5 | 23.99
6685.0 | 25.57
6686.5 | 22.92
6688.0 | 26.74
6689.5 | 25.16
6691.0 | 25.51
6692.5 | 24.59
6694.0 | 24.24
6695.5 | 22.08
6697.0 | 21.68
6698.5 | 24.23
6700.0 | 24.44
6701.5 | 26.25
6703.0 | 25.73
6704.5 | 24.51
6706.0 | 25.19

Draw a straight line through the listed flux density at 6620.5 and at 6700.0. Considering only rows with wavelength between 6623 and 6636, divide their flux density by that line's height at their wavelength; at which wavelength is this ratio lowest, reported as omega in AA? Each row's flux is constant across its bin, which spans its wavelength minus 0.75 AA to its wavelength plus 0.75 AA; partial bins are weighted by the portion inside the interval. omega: 6635.5 AA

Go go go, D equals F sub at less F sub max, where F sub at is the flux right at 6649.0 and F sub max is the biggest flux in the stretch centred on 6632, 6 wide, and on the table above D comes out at -2.7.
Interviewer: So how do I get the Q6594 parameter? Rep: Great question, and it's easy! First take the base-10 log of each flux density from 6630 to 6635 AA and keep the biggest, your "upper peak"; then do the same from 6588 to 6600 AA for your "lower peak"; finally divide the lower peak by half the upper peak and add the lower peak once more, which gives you 3.59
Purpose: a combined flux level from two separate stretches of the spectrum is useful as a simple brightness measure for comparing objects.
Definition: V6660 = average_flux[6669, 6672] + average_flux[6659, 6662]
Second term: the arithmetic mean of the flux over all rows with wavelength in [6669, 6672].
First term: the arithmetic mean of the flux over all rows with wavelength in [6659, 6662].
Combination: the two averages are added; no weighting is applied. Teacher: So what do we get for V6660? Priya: 51.5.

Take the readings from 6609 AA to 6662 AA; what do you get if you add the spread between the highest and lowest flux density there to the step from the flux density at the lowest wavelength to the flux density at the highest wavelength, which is 5.8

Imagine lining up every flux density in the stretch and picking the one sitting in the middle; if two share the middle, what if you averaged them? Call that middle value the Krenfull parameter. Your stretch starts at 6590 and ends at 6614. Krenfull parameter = 30.6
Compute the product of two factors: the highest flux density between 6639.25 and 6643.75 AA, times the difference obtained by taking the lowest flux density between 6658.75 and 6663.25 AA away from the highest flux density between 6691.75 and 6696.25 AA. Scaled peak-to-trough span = 18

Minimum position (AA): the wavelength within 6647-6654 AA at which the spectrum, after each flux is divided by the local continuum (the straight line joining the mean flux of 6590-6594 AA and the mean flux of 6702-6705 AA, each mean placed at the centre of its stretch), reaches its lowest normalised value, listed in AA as 6652.0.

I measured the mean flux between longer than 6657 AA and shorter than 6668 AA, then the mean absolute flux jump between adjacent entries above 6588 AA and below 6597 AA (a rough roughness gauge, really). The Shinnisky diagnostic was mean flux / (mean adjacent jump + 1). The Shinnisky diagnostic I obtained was 10.1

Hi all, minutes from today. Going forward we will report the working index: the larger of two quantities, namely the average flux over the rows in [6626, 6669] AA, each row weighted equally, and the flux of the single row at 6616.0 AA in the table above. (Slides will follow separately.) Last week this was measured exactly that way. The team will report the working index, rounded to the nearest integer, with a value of 30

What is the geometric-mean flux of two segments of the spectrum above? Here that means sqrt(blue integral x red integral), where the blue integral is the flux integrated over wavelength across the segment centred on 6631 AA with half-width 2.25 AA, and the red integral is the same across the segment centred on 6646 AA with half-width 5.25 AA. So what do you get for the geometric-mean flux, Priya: 201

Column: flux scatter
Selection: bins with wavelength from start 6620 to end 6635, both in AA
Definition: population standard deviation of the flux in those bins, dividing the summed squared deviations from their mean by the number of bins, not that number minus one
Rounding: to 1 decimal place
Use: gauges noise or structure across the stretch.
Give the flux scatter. 1.1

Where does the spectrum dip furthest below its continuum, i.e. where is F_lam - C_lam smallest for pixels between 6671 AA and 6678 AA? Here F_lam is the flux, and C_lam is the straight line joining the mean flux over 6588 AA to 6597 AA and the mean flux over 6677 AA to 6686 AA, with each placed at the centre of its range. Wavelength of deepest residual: 6677.5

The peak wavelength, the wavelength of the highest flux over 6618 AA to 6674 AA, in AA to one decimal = 6644.5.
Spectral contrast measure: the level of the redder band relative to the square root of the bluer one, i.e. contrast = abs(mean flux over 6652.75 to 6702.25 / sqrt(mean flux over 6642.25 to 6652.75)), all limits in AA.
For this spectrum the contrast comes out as 4.69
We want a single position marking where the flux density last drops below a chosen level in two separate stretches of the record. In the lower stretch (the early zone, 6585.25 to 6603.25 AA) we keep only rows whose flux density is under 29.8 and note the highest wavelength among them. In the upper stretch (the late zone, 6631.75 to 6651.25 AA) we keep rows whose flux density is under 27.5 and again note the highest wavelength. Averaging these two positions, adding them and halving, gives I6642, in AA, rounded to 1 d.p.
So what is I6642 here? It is 6622.0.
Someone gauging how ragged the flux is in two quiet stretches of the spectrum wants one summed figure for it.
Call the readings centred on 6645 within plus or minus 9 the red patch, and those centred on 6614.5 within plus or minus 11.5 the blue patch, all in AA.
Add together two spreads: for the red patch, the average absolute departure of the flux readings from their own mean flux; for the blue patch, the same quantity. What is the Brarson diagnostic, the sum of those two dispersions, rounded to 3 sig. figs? 3.16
